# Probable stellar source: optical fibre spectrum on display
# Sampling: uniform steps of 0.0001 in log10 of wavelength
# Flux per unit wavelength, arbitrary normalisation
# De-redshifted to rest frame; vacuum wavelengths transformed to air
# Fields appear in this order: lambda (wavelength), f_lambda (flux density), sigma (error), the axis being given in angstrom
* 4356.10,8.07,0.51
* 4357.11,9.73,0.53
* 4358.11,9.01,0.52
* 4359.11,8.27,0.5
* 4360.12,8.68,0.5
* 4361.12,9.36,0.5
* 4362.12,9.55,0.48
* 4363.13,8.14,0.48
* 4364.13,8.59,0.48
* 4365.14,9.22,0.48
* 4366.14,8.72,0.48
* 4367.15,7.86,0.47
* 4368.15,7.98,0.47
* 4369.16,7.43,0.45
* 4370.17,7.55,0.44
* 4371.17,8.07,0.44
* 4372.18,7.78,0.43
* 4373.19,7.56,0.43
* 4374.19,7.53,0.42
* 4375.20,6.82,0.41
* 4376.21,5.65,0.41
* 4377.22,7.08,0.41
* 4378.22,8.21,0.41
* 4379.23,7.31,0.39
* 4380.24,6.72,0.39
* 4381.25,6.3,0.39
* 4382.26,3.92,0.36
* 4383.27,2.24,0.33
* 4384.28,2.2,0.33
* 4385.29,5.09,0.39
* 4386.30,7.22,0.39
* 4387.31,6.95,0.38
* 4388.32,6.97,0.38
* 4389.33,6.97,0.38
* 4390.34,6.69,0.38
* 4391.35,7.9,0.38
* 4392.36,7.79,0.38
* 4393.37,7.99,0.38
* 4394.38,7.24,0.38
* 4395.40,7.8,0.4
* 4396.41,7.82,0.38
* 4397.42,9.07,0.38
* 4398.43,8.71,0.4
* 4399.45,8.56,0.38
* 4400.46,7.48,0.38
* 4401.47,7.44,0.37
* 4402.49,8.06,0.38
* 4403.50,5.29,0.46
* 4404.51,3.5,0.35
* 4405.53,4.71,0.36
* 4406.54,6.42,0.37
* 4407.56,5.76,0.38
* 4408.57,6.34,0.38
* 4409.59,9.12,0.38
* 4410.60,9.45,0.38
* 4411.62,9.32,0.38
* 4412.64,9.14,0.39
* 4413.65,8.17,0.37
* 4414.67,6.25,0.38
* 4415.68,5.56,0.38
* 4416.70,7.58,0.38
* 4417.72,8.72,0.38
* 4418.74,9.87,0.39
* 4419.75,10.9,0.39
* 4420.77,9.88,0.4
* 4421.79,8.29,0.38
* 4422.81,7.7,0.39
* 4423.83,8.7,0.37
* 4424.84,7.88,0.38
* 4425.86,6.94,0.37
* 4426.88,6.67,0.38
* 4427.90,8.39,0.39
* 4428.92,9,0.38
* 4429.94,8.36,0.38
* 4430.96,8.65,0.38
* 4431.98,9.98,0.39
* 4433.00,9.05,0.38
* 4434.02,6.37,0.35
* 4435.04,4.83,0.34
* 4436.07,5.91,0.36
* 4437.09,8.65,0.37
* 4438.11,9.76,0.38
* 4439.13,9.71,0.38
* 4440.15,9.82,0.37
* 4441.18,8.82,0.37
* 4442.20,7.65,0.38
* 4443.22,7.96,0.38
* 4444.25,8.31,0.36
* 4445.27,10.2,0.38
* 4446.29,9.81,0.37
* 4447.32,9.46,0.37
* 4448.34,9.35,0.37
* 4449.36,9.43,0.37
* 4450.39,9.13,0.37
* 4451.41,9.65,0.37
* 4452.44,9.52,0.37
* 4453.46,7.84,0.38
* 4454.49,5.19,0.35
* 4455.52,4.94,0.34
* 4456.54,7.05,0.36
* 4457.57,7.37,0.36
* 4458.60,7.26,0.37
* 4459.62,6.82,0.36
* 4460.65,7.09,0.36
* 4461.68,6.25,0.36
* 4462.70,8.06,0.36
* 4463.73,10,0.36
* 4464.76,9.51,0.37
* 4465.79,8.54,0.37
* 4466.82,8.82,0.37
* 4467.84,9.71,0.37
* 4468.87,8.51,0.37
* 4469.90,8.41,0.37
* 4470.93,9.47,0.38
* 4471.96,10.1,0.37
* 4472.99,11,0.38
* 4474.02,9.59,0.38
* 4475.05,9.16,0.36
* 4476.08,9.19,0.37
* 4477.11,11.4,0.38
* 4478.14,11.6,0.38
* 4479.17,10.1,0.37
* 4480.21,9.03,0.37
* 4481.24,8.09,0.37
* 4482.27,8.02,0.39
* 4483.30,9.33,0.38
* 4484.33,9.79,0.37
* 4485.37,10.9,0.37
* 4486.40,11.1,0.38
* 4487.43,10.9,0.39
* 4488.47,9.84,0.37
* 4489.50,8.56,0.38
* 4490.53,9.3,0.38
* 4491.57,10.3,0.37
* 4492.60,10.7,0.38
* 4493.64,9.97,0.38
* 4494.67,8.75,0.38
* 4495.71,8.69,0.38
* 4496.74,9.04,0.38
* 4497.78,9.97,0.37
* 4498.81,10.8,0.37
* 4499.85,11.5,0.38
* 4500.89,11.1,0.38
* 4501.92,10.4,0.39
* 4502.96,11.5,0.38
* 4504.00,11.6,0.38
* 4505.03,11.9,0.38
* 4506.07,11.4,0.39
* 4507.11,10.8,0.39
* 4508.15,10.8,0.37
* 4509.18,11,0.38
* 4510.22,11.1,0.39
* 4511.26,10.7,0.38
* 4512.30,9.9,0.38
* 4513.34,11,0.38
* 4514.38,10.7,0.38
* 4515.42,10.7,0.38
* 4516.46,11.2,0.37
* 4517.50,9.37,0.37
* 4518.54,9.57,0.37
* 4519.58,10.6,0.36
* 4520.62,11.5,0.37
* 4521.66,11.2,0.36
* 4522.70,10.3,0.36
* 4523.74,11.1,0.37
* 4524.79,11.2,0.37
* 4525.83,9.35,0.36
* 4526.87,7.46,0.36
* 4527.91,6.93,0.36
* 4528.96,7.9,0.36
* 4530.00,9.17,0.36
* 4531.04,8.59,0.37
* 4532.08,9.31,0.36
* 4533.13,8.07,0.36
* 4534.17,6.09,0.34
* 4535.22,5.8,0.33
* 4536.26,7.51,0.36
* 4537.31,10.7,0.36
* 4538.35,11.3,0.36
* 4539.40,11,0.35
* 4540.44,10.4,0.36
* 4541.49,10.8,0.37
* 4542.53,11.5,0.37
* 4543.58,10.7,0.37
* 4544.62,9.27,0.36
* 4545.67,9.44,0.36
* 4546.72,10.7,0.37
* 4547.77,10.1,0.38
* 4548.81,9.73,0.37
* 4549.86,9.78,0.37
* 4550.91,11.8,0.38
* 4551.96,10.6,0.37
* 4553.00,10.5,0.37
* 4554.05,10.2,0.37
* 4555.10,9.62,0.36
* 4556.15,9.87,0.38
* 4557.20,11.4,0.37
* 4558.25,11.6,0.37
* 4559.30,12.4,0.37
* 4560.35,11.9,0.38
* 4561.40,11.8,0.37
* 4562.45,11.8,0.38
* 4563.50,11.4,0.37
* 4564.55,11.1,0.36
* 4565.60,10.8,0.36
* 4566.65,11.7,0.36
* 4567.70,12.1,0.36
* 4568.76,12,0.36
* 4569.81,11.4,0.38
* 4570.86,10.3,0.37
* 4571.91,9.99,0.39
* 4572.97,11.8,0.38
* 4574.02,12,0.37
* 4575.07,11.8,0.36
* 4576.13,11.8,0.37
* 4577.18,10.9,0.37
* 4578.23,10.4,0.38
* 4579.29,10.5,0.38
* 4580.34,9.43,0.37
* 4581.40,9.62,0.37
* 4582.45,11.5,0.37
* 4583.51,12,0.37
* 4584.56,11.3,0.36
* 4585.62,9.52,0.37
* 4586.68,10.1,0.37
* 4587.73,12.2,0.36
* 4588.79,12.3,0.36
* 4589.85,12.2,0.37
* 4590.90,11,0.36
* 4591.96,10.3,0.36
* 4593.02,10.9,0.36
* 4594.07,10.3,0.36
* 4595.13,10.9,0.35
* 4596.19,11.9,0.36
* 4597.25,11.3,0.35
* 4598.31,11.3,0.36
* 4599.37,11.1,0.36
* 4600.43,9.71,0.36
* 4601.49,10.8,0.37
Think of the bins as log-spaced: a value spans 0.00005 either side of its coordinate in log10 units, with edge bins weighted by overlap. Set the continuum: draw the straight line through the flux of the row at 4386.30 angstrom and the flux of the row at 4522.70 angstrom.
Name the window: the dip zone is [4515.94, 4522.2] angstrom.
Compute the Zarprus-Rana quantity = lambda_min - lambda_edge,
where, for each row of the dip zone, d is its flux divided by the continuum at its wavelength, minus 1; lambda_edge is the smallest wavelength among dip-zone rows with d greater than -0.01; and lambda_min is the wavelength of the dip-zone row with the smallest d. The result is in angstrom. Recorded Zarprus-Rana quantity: 1.0 angstrom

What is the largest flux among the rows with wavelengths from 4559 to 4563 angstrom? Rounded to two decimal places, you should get 12.40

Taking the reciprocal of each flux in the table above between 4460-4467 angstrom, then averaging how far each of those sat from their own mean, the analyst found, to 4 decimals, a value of 0.0161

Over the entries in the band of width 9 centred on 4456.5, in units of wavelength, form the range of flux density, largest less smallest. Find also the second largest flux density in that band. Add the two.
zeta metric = 12.4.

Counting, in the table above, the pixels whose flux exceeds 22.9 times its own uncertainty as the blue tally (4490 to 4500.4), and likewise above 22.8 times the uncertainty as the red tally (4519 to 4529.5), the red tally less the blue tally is -2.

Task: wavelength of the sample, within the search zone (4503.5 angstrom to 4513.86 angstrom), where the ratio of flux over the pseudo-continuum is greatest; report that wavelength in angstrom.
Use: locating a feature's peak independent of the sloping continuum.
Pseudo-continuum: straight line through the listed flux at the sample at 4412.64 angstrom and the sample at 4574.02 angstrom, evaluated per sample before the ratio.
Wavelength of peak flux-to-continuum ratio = 4505.03 angstrom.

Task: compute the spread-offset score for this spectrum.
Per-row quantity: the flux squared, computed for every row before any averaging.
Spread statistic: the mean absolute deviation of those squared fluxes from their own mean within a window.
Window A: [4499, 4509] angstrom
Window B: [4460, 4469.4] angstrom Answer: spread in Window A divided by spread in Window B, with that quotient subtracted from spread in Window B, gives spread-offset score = 14.6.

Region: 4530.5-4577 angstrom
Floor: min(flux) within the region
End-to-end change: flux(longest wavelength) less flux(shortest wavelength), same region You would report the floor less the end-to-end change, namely 2.6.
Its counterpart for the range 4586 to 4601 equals 10.1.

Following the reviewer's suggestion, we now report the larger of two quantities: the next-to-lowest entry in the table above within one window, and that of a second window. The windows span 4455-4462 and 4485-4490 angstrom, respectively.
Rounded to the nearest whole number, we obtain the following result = 10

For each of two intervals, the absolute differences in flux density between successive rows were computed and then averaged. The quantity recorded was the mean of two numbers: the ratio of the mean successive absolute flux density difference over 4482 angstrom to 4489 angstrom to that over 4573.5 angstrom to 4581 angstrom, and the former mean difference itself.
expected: 1.1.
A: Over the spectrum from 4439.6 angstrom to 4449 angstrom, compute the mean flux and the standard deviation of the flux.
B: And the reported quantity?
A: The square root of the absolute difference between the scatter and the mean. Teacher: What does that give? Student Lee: 2.86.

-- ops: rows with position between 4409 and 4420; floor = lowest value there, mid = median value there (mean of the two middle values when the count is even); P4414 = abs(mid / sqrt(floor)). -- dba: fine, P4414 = 3.868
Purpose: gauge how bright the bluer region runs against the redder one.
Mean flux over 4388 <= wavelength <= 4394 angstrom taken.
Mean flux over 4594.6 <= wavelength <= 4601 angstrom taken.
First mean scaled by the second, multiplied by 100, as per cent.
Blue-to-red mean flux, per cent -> 67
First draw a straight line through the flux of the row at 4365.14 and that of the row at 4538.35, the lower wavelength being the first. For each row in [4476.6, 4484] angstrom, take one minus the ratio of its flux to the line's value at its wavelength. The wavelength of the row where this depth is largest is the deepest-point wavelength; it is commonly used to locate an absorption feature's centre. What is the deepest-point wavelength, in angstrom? 4482.27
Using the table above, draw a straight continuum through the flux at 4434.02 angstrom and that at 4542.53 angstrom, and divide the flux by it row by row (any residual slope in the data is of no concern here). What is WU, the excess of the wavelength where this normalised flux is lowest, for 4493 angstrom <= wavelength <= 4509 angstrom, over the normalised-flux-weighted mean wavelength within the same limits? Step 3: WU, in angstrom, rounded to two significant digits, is -5.4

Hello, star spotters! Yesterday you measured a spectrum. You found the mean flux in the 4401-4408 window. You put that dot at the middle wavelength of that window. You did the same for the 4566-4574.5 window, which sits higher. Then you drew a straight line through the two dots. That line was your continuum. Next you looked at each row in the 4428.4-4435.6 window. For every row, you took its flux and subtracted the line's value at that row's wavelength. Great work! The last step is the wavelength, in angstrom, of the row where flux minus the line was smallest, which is 4435.04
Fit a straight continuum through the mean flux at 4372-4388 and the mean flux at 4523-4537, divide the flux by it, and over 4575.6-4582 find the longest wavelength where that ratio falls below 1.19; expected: 4581.40 angstrom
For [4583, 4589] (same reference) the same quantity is 4586.68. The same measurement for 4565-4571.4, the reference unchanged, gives 4570.86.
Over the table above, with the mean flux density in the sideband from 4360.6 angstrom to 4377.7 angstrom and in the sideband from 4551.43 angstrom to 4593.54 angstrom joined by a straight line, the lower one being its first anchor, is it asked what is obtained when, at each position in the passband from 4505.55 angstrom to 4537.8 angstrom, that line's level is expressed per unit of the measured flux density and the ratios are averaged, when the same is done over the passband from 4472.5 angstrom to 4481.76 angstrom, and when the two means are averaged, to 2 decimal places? 1.04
